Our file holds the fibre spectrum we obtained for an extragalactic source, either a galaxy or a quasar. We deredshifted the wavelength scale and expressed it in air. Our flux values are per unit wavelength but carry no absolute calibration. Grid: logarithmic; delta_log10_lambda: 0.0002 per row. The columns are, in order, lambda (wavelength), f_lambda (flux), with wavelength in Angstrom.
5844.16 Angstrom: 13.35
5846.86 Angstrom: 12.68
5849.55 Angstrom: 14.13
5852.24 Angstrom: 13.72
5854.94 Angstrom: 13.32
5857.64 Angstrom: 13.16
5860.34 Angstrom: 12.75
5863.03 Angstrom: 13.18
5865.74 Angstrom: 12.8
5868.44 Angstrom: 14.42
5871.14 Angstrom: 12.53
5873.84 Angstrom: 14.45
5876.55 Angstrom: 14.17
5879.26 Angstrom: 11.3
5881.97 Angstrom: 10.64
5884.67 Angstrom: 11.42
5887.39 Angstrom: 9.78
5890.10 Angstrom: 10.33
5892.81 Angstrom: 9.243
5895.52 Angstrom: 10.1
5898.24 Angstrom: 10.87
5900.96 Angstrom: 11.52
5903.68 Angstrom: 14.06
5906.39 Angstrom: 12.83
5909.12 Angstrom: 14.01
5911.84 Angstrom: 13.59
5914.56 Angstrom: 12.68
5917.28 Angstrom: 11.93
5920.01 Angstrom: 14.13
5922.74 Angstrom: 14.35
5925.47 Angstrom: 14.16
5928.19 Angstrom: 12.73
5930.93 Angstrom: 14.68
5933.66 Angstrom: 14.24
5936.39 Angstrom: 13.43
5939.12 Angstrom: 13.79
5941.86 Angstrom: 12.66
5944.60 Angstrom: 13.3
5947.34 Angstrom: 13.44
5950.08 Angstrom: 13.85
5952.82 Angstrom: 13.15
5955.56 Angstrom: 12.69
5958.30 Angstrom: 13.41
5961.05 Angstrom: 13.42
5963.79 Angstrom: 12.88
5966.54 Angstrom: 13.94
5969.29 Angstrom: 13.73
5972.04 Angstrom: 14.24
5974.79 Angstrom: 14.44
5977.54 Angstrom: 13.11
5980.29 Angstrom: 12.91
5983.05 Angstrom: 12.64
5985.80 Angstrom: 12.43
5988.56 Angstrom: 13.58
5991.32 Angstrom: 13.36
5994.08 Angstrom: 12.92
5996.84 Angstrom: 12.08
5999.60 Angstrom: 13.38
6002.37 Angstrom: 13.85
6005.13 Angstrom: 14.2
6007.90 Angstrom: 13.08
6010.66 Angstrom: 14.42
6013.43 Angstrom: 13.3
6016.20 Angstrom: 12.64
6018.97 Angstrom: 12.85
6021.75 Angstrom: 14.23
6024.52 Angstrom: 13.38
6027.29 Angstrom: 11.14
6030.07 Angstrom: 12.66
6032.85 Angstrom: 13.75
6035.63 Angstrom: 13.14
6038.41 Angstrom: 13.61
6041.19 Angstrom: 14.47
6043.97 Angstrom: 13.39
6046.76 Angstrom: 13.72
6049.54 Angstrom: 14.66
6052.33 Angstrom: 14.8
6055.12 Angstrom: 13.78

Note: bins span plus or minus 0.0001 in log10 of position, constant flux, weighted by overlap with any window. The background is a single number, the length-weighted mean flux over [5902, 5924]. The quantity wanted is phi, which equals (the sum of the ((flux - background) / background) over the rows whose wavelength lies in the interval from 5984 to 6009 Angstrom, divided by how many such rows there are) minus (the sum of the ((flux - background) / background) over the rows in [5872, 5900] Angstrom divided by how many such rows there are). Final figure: 0.15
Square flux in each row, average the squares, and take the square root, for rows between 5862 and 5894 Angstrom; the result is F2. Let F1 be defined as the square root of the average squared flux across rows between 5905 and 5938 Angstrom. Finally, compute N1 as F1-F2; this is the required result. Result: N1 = 1.4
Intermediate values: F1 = 13.6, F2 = 12.1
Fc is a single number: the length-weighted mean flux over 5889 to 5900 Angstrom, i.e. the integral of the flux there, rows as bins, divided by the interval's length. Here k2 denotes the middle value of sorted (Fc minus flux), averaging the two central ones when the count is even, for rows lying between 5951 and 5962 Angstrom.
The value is -3.1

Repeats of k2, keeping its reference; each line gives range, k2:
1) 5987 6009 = -3.2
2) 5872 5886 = -1.2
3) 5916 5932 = -4.0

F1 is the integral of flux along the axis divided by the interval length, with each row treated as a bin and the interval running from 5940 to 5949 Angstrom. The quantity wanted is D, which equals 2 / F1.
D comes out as 0.152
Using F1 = 13.2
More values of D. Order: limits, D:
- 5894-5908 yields 0.168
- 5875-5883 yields 0.165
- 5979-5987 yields 0.158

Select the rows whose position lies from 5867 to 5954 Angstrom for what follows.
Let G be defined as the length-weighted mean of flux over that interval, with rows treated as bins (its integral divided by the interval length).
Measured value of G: 12.7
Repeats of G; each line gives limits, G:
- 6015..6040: 13.1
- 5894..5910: 12.1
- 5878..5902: 10.6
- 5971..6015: 13.4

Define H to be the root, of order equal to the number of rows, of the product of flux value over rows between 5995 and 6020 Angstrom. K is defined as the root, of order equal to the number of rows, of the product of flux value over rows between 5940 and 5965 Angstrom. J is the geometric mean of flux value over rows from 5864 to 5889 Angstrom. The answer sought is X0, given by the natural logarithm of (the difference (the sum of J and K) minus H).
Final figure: 2.50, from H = 13.3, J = 12.3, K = 13.19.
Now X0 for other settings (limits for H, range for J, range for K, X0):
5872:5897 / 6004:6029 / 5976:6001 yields 2.71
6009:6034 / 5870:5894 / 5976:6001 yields 2.42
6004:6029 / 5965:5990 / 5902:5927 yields 2.62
